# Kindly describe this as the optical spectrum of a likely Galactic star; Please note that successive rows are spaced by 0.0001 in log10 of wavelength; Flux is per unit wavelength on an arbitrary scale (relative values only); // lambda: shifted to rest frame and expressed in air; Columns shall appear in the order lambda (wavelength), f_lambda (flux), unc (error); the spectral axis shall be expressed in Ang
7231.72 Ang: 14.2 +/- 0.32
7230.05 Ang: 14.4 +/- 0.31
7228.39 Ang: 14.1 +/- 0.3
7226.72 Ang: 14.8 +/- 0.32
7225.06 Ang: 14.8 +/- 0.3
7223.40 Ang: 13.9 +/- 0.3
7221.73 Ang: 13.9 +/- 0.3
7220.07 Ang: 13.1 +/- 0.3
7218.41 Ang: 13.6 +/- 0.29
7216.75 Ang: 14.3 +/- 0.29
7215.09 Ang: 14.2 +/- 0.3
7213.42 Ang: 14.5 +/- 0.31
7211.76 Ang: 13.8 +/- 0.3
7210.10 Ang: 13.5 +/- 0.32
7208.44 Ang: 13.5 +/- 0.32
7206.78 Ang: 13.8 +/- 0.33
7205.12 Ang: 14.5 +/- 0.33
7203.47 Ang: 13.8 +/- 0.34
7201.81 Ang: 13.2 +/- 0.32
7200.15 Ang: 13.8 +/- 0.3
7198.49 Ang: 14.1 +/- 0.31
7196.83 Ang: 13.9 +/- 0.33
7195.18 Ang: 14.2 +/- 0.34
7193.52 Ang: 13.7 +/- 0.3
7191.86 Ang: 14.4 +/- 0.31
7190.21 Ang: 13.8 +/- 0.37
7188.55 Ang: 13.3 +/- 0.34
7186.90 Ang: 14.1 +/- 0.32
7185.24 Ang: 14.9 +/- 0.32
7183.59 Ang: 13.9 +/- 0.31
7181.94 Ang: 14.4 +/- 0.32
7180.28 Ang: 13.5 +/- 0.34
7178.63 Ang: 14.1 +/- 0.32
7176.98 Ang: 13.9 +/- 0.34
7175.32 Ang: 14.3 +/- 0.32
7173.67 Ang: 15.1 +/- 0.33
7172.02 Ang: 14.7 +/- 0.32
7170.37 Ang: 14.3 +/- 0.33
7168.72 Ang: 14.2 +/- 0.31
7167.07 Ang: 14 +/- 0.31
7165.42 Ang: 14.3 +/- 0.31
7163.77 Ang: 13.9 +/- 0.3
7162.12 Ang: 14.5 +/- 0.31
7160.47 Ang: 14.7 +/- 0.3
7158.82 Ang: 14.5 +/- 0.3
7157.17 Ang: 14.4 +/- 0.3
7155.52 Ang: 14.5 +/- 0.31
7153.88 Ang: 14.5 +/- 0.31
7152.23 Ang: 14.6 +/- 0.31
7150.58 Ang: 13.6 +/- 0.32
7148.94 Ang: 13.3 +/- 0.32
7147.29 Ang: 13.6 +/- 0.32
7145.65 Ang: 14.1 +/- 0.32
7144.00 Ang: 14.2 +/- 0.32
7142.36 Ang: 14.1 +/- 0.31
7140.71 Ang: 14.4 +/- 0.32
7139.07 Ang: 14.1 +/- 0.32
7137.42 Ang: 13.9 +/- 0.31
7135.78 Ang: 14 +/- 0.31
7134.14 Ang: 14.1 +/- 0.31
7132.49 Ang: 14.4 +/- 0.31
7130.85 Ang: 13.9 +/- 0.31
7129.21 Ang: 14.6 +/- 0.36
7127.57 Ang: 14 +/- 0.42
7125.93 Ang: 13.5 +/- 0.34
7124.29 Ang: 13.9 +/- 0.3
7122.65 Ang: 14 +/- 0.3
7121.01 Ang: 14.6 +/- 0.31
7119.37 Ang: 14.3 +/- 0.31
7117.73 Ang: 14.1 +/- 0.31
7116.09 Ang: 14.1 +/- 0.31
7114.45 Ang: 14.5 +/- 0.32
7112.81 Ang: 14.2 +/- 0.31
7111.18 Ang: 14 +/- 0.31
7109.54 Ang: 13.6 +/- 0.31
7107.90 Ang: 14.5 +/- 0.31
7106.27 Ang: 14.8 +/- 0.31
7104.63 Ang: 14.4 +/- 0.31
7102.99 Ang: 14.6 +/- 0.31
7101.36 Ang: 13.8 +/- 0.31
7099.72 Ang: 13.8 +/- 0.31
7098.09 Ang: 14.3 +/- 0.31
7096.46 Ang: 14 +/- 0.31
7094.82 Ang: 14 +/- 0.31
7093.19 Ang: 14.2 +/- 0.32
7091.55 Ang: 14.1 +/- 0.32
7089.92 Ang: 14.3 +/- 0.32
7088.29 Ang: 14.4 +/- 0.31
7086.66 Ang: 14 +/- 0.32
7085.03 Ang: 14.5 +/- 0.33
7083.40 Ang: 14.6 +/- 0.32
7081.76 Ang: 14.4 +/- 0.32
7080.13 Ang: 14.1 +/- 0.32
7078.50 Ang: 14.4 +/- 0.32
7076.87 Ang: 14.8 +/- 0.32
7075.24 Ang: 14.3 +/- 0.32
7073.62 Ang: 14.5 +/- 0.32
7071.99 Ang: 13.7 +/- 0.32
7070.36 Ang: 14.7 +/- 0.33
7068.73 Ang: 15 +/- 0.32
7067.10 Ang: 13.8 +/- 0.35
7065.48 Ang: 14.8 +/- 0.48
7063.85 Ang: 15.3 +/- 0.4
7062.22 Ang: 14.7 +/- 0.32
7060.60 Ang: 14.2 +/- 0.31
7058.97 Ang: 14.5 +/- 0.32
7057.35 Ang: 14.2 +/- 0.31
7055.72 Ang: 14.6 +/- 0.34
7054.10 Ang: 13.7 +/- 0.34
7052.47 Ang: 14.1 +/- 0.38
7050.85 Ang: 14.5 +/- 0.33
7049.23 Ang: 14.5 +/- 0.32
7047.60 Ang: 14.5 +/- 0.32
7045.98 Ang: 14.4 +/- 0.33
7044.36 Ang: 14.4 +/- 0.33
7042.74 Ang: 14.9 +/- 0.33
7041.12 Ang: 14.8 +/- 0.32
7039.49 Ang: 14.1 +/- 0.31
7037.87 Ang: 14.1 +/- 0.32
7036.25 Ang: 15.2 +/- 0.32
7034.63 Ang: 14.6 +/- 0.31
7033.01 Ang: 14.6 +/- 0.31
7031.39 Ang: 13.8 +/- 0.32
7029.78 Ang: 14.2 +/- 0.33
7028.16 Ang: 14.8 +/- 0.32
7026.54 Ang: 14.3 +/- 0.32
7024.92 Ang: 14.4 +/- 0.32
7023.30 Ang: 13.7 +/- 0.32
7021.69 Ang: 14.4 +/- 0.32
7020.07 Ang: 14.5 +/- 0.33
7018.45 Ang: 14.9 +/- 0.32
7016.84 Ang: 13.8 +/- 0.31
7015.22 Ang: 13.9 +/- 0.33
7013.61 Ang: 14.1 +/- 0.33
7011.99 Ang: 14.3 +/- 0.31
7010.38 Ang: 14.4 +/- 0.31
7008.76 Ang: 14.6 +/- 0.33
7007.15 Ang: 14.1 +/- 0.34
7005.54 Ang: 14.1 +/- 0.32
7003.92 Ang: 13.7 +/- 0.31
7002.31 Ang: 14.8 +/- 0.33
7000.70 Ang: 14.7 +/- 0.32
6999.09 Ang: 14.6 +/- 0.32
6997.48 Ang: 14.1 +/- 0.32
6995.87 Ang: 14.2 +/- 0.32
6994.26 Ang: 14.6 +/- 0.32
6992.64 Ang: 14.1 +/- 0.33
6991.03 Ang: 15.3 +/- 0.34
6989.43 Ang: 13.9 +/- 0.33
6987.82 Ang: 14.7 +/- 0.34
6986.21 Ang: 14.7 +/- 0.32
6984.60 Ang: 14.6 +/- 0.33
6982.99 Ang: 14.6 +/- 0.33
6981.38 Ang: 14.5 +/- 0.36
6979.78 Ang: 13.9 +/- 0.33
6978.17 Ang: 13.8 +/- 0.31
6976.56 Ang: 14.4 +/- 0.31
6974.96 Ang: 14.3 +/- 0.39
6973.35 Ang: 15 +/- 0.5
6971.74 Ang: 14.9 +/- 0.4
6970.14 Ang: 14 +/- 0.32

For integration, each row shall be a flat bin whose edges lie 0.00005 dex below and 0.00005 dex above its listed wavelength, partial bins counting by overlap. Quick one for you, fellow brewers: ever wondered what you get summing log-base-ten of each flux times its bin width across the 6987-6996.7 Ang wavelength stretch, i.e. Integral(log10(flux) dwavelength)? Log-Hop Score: 11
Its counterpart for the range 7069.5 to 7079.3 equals 11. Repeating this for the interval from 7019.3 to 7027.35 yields 9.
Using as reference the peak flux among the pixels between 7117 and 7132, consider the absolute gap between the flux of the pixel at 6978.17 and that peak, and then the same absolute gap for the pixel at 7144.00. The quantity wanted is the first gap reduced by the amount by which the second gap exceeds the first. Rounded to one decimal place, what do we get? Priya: 1.2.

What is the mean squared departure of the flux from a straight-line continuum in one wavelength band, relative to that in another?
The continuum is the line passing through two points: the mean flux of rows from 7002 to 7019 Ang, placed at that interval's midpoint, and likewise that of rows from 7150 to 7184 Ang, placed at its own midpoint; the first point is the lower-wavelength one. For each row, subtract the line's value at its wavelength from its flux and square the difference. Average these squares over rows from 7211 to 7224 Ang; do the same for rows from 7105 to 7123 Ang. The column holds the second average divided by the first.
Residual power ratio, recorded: 0.3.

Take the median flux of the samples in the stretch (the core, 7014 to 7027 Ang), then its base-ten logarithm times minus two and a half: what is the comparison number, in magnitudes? -2.89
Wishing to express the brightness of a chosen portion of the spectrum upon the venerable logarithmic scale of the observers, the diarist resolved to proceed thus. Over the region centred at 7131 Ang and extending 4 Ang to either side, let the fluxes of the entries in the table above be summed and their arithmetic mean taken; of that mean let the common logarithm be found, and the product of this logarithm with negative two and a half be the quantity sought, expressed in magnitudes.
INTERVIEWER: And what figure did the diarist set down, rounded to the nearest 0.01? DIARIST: -2.88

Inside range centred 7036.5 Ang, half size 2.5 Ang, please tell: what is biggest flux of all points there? 15.2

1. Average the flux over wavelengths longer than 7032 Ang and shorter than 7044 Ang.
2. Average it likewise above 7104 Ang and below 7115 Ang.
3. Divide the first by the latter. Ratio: 1.02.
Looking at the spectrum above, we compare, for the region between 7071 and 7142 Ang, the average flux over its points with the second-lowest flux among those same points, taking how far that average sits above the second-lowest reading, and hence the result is 0.602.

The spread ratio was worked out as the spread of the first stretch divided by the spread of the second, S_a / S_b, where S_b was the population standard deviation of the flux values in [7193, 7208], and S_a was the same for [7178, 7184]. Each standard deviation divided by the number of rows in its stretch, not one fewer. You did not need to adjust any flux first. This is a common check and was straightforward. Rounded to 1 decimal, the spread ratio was 1.0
